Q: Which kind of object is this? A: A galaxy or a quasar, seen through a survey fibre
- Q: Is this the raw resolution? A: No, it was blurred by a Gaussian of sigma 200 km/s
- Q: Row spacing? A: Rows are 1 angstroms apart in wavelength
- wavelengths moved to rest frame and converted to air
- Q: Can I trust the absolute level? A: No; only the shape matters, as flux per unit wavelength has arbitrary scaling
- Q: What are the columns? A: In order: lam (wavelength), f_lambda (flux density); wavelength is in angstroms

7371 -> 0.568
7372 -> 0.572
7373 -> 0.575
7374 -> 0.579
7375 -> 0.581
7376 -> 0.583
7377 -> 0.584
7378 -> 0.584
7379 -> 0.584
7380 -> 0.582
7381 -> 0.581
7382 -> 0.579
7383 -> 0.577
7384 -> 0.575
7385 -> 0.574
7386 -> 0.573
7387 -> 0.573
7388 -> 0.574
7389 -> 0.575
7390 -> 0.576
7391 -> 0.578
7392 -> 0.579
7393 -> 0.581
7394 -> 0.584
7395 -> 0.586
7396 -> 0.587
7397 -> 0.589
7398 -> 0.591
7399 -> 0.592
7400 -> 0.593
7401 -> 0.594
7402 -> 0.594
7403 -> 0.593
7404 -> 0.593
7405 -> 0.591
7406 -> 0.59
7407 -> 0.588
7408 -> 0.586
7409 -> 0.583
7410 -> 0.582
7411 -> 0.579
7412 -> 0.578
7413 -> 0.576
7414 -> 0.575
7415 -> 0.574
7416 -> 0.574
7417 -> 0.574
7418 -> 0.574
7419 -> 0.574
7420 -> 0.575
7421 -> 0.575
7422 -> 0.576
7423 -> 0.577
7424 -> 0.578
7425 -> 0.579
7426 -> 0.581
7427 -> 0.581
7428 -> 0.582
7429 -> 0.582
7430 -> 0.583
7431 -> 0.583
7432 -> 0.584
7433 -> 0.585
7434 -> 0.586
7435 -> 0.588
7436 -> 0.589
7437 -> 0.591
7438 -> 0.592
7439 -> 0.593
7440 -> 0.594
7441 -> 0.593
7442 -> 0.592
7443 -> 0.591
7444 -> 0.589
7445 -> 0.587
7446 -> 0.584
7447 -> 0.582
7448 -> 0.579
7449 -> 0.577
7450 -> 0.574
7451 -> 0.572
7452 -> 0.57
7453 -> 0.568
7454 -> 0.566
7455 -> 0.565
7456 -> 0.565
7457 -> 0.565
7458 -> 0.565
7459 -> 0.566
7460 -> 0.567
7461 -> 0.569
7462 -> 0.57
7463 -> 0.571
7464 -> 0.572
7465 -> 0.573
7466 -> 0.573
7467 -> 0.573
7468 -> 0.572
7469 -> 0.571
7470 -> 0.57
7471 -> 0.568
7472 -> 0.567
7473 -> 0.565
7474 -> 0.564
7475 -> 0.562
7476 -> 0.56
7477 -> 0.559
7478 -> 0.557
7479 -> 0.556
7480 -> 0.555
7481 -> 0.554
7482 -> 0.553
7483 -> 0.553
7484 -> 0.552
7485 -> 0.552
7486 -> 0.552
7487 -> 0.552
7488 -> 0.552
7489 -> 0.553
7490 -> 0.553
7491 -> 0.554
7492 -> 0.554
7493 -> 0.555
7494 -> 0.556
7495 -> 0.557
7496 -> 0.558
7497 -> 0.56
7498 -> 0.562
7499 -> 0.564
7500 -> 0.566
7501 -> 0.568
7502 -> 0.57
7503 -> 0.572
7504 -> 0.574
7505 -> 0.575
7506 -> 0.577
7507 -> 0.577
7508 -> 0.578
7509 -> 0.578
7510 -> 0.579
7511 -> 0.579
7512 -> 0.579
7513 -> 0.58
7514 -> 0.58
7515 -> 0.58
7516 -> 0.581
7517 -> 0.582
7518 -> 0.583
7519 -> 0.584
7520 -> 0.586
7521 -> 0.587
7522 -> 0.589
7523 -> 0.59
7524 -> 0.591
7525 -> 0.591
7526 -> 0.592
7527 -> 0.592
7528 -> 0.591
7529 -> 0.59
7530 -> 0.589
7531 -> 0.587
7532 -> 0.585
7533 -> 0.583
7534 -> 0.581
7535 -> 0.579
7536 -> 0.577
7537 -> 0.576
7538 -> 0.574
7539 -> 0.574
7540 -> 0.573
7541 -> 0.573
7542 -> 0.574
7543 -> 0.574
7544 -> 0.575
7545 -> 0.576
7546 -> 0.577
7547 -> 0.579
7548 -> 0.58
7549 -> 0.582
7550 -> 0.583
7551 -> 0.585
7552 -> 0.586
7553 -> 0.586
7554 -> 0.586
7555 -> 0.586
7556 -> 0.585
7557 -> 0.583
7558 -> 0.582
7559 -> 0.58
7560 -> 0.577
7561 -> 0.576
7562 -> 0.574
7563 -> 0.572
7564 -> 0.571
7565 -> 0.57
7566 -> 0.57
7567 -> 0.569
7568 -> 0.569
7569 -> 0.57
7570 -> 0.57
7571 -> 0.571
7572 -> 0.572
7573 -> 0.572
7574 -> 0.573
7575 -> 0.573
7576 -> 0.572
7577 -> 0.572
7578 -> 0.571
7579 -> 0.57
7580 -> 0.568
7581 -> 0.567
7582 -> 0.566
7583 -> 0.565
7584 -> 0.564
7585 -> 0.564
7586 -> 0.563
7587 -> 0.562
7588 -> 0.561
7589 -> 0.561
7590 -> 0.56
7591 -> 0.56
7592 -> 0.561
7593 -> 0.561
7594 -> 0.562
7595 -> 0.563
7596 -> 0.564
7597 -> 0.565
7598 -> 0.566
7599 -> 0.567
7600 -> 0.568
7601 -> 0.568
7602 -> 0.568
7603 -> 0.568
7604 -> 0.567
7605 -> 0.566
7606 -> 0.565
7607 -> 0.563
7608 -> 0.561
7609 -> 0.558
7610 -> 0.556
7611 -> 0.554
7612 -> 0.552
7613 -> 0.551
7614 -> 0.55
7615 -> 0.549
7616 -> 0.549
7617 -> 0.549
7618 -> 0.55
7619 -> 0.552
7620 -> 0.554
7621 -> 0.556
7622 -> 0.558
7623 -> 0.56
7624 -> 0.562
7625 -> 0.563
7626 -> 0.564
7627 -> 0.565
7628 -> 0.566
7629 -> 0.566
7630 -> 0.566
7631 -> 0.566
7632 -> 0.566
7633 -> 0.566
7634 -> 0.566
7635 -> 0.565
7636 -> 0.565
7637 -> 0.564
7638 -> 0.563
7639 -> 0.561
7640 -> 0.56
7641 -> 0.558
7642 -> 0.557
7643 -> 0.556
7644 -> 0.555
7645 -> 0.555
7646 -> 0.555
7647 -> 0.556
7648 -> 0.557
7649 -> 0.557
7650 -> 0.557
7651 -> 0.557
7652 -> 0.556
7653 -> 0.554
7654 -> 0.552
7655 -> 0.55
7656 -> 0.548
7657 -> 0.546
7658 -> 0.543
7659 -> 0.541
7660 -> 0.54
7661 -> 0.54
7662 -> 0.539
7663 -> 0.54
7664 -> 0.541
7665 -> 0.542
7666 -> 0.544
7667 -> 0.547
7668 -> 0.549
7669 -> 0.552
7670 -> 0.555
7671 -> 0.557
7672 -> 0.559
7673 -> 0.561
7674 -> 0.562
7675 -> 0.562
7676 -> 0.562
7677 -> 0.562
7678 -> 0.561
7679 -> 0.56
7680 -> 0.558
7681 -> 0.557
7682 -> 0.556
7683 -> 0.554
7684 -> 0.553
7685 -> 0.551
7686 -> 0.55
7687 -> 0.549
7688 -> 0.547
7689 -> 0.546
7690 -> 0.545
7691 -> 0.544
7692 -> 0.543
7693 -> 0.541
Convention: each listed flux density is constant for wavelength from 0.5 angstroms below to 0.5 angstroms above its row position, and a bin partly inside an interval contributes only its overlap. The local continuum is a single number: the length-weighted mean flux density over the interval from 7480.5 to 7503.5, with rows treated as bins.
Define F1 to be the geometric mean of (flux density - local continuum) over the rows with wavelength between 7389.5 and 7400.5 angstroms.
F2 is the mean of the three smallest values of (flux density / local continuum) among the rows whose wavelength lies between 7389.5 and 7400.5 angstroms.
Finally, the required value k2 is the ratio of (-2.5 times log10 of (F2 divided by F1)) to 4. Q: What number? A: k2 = -0.99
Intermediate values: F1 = 0.027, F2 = 1.04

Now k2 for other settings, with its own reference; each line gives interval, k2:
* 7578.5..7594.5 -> -1.42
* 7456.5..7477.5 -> -1.28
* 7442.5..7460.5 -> -1.16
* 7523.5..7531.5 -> -0.94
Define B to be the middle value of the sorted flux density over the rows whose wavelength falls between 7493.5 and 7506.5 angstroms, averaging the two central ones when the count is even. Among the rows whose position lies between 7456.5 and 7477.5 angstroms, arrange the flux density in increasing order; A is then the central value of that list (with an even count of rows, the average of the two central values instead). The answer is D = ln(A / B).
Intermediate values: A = 0.568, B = 0.566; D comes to 0.00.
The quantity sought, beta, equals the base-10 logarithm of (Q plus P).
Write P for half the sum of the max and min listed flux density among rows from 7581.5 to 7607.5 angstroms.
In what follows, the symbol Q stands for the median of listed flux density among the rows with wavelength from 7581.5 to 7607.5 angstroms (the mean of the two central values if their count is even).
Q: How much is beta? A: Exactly 0.052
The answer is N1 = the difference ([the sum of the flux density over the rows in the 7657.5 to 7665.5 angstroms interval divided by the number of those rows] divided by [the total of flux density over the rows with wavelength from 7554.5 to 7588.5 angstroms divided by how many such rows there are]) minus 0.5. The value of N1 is 0.446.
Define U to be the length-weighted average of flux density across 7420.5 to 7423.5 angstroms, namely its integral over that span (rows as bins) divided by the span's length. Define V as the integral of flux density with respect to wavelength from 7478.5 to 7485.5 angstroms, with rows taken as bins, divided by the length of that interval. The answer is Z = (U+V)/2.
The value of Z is 0.565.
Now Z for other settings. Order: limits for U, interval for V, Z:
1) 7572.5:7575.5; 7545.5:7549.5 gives 0.576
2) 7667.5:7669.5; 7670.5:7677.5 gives 0.556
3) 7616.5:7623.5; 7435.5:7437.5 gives 0.572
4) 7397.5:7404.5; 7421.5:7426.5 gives 0.586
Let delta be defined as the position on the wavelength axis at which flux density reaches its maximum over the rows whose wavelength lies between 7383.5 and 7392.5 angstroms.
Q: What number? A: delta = 7392 angstroms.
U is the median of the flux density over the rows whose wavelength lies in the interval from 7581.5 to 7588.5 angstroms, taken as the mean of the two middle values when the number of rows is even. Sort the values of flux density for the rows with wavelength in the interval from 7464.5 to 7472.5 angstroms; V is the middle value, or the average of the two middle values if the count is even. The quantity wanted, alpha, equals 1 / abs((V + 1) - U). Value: 0.99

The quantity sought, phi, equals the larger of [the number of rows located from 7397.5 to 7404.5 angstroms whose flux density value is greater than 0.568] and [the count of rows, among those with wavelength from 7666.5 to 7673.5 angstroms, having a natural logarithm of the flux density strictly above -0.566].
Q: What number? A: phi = 7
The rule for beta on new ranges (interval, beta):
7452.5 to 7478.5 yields 0.054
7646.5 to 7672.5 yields 0.041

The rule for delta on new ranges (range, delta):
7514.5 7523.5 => 7523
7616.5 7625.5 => 7625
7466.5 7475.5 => 7467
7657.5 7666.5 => 7666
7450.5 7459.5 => 7451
